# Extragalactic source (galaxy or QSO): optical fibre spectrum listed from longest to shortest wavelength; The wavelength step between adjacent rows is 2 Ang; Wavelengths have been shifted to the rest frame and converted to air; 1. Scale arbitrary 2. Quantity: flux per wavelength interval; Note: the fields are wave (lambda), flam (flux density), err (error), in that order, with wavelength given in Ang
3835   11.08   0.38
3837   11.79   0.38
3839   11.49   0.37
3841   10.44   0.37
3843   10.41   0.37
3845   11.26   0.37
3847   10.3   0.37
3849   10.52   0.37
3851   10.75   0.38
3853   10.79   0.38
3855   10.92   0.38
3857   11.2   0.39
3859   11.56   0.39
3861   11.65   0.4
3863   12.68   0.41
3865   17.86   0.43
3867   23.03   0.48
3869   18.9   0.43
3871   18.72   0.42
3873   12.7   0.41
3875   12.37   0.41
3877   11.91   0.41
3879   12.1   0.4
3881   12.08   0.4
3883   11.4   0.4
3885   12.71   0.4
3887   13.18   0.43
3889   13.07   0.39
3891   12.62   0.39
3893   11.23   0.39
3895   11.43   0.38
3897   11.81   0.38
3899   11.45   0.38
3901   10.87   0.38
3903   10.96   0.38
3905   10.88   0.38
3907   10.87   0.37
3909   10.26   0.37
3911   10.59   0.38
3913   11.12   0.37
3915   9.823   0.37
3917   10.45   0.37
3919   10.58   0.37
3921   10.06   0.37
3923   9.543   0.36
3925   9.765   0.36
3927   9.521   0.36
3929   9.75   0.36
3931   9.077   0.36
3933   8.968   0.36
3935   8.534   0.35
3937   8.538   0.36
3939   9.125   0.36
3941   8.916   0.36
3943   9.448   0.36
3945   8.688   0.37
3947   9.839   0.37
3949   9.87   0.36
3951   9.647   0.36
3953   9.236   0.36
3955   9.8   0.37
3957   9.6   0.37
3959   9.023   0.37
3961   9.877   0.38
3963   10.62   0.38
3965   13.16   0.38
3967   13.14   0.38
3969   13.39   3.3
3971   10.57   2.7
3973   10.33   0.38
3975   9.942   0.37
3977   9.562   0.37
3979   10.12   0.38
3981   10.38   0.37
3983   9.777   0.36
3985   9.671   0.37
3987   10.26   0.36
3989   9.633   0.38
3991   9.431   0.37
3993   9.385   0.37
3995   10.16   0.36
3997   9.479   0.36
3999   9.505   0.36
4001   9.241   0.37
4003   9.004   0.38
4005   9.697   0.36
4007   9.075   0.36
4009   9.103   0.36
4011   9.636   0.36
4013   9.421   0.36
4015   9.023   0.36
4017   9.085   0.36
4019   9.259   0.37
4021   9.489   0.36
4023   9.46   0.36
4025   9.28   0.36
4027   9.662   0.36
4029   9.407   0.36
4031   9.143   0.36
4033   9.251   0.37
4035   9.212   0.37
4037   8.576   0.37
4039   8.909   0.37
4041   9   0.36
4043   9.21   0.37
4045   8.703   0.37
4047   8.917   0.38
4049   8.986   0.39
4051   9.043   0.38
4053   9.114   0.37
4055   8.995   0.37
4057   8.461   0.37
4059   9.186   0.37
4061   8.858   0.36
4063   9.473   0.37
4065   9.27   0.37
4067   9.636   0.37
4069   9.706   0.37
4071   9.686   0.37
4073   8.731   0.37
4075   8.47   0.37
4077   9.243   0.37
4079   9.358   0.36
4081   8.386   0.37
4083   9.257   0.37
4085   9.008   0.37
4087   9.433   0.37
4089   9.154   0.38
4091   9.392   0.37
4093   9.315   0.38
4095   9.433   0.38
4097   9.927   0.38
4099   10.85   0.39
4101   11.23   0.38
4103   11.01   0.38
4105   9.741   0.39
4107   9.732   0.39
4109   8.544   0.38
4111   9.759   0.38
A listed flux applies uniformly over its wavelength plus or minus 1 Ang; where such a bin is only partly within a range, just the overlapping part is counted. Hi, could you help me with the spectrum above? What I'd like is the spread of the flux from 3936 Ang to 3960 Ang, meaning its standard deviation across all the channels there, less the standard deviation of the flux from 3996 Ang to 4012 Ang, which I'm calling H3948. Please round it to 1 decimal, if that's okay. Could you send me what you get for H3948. 0.2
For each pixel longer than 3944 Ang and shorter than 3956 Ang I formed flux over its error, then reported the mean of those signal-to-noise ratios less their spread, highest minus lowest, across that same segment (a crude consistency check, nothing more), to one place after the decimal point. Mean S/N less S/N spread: 22.1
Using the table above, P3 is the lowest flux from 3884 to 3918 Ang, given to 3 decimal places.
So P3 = 9.823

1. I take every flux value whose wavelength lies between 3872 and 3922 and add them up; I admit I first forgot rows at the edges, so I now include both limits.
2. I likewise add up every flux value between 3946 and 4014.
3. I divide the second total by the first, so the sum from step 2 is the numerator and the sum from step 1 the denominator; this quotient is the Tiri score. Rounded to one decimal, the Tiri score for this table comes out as 1.2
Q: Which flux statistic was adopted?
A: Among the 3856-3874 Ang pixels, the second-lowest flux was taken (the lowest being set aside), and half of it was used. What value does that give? 5.78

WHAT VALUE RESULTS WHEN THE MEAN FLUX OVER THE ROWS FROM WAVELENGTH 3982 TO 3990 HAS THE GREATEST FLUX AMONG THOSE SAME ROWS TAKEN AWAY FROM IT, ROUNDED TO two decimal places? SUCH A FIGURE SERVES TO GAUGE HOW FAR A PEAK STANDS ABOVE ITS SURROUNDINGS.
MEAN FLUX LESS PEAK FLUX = -0.42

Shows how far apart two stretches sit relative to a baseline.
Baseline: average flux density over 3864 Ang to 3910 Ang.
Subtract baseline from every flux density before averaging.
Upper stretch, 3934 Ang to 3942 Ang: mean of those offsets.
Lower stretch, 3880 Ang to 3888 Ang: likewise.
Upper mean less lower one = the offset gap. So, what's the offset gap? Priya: -3.6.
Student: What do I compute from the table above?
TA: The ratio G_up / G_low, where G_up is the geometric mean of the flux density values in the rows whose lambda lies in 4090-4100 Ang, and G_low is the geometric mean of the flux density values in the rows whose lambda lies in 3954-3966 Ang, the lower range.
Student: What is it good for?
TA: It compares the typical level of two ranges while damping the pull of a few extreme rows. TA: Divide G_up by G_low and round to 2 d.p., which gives 0.95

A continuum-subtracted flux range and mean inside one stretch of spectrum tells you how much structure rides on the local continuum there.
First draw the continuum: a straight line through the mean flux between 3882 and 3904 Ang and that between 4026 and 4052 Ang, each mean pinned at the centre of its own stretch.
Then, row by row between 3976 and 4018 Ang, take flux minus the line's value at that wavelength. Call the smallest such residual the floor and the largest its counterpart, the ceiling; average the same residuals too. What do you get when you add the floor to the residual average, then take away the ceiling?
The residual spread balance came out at -1.33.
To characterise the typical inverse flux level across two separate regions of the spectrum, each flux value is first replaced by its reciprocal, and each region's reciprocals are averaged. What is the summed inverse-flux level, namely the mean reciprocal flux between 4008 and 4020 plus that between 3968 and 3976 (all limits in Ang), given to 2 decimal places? 0.20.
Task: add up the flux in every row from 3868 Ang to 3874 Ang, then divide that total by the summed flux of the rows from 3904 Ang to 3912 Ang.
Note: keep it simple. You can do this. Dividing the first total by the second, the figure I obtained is 1.2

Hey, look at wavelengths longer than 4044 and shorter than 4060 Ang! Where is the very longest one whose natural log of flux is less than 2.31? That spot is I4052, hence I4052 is 4059 Ang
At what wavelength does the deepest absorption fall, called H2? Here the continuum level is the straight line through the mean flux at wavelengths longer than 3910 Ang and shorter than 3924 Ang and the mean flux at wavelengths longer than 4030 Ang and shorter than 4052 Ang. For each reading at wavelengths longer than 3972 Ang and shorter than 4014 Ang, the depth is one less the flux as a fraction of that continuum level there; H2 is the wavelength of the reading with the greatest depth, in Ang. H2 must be 4003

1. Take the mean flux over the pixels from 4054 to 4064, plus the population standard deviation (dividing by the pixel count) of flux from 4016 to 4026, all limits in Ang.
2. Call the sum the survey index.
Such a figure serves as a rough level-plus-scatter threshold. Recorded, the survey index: 9.1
